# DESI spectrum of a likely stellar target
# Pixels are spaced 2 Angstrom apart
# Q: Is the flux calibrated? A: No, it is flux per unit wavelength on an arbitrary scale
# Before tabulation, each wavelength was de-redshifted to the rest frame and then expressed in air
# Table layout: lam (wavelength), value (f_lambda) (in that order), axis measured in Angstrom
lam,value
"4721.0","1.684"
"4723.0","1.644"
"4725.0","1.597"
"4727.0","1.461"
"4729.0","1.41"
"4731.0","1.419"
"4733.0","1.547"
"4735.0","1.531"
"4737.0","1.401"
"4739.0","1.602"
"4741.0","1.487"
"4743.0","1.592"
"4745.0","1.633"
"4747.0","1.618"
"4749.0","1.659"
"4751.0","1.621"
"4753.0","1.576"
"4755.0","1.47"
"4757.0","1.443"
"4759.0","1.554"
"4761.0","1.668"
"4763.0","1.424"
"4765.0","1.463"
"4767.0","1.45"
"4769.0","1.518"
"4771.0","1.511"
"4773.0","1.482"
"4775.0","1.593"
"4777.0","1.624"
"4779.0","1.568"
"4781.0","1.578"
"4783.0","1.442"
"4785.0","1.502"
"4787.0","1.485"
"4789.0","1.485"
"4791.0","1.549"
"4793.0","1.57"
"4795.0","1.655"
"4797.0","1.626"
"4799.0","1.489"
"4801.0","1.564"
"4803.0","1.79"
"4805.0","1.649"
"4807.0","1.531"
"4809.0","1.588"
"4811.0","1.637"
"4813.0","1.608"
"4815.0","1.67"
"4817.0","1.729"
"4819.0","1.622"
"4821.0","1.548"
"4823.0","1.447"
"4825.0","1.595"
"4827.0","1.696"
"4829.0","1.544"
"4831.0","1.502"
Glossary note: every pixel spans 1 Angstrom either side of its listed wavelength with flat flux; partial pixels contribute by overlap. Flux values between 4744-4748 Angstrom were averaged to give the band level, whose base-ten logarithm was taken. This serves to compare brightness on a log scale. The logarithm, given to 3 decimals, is 0.211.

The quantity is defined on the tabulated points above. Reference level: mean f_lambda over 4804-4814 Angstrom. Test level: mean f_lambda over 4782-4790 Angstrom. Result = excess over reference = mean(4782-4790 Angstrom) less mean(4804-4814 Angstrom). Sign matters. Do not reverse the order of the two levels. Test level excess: -0.124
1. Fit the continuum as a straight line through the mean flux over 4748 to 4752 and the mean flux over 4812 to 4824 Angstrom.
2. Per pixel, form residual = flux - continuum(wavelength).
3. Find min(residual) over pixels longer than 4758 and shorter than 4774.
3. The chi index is -0.21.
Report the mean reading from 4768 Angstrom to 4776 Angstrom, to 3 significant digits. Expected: 1.53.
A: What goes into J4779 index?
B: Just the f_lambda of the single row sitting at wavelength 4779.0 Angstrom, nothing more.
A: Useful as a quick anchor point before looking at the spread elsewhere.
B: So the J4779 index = 1.568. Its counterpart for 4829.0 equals 1.544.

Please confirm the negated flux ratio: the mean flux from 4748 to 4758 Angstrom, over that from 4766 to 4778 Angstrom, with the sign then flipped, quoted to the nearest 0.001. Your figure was -1.016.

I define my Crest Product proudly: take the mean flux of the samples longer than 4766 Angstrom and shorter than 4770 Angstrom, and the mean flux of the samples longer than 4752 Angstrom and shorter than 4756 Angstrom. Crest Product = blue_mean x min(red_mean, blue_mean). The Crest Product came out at 2.3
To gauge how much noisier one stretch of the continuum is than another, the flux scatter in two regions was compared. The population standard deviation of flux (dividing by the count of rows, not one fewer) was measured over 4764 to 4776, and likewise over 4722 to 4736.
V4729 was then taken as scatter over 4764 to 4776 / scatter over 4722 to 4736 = 0.57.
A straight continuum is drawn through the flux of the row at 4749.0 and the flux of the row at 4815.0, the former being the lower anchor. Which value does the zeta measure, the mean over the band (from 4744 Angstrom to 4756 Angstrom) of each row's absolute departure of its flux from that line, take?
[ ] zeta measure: 0.063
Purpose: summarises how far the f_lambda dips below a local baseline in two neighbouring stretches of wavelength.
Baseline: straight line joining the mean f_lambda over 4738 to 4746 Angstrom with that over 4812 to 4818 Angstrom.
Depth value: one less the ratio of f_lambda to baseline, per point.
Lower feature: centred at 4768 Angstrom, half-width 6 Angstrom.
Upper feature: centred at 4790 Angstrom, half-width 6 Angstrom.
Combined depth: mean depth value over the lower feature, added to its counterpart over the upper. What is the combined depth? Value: 0.144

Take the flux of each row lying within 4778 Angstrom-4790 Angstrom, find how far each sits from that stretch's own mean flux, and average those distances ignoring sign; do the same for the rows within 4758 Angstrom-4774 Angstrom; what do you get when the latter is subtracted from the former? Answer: -0.012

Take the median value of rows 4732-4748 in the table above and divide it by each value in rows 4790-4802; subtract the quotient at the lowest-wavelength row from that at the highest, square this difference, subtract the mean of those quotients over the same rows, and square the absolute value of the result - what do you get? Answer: 0.99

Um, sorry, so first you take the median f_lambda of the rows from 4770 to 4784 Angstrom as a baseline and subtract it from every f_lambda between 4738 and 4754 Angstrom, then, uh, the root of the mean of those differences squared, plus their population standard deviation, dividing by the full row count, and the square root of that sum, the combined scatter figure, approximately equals 0.32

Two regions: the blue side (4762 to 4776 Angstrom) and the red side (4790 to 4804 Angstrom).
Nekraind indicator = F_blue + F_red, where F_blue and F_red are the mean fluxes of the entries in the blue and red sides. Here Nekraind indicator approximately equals 3.10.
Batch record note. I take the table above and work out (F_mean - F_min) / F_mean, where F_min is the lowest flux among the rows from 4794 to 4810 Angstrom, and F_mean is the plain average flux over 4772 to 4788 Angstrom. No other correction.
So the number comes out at 0.029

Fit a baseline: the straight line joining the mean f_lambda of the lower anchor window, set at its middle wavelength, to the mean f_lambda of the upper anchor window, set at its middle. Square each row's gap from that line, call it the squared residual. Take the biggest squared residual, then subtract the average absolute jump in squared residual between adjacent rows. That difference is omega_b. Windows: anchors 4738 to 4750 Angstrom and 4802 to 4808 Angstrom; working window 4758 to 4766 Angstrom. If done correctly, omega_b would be 0.021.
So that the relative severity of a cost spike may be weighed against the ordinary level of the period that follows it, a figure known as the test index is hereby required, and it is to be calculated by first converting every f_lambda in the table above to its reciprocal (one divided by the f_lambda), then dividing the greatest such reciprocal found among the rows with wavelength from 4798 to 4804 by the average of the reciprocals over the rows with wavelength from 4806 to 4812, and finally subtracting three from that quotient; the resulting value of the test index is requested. -1.94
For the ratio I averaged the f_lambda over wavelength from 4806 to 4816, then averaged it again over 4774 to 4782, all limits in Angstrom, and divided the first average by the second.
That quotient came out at 1.01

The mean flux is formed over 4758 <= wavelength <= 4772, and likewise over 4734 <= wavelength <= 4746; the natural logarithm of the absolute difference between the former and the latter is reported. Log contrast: -3.6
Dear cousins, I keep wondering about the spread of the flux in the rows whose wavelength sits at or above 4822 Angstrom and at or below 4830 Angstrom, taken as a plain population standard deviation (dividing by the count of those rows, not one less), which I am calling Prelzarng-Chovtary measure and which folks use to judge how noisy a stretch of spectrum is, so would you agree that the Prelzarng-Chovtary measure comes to 0.090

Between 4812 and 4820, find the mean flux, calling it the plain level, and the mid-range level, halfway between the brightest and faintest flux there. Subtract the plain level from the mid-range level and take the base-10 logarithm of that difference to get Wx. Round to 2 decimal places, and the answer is -1.95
